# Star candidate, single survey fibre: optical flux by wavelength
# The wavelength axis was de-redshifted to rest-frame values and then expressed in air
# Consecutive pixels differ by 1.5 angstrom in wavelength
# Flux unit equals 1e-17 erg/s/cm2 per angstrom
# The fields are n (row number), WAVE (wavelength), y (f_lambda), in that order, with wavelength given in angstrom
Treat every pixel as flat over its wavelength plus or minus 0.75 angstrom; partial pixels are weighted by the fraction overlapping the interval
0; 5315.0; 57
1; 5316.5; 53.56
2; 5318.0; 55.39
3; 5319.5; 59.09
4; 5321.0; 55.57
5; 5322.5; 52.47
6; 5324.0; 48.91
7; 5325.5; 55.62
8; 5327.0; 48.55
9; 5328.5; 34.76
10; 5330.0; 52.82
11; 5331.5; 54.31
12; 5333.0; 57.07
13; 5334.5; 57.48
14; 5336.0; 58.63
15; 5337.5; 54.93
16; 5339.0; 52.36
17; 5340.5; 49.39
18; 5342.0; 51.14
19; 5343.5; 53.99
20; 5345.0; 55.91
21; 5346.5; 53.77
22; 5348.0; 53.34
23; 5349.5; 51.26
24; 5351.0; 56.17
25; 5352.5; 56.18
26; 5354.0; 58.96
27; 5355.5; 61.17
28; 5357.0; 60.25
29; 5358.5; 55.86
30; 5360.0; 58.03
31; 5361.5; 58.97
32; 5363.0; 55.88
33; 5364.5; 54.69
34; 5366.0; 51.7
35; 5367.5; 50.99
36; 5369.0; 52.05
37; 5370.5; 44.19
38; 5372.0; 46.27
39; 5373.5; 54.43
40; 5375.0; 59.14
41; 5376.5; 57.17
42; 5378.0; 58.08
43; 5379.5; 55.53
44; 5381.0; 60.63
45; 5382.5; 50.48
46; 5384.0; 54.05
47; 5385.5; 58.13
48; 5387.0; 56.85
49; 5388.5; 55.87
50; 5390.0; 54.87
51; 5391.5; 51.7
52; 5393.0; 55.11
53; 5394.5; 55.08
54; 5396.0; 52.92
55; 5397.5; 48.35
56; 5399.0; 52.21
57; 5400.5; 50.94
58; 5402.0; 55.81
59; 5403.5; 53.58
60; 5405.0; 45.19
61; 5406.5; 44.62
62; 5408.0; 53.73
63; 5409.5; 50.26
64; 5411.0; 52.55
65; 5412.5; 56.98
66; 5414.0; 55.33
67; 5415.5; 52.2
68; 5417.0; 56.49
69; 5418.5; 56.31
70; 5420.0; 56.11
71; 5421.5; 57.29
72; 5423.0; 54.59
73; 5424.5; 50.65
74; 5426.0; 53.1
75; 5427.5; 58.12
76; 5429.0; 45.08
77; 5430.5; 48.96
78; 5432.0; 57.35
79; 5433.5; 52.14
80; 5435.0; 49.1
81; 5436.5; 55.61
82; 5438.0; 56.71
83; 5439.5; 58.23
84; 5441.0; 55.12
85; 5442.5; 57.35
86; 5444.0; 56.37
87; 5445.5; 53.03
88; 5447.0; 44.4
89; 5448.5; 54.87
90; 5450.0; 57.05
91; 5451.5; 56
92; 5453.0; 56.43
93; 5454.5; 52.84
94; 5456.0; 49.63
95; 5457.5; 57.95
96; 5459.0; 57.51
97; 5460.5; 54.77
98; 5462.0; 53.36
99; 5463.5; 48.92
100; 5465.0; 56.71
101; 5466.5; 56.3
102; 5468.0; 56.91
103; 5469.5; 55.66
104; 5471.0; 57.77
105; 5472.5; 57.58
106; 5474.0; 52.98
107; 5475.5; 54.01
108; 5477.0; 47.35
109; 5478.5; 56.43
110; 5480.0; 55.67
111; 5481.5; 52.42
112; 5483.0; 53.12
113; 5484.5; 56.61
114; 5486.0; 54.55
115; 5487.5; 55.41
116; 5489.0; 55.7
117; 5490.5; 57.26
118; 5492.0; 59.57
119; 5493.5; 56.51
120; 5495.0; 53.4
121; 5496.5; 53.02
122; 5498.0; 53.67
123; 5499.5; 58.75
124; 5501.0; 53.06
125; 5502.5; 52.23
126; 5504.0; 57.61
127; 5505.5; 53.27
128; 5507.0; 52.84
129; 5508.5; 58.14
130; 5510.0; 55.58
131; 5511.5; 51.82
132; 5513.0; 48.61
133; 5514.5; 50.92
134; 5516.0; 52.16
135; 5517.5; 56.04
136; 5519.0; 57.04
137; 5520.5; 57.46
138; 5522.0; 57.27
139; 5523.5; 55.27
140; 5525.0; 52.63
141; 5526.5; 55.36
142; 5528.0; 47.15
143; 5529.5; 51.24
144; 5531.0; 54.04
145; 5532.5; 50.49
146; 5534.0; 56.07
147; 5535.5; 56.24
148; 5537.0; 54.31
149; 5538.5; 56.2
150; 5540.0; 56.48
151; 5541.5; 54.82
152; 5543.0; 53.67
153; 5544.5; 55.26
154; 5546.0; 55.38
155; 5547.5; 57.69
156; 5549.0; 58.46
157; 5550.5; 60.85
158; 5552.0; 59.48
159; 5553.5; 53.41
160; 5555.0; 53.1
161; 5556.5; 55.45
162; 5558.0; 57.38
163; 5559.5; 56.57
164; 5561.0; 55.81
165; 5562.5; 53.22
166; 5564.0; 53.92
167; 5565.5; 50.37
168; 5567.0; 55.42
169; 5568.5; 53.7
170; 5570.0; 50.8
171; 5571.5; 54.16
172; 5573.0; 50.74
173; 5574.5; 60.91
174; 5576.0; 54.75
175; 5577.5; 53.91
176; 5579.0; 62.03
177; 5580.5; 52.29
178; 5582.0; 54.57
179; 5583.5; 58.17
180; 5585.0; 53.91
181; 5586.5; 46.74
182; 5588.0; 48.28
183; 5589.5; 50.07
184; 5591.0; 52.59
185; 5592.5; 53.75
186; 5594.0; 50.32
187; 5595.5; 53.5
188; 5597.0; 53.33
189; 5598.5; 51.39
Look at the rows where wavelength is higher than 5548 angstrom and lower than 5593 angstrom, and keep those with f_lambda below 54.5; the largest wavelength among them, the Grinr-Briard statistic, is 5592.5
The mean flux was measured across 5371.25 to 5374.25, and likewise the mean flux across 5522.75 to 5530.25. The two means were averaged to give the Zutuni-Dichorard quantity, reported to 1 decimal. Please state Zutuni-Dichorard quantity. 51.3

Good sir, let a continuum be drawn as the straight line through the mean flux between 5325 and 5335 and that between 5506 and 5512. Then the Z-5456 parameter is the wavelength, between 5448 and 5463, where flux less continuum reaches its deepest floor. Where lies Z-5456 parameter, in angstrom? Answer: 5456.0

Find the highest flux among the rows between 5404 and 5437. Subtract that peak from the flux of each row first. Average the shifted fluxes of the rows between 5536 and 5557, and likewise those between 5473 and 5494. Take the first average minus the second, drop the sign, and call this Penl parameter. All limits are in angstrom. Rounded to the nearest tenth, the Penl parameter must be 1.2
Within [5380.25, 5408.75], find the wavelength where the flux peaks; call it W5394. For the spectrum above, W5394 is 5381.0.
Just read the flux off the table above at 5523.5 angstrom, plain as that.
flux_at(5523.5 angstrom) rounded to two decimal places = 55.27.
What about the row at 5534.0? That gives 56.07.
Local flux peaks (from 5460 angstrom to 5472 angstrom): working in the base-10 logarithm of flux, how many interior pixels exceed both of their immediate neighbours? 2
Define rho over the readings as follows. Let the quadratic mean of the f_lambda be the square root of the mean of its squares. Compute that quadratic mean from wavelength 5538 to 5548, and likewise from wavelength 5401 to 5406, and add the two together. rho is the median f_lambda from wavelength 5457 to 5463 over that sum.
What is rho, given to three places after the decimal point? 0.523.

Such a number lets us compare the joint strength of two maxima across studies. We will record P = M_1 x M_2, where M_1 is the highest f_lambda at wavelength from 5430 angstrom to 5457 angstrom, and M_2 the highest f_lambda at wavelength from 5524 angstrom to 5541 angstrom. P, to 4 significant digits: 3289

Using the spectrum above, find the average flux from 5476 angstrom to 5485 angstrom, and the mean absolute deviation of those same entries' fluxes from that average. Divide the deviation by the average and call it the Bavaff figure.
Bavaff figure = 0.049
